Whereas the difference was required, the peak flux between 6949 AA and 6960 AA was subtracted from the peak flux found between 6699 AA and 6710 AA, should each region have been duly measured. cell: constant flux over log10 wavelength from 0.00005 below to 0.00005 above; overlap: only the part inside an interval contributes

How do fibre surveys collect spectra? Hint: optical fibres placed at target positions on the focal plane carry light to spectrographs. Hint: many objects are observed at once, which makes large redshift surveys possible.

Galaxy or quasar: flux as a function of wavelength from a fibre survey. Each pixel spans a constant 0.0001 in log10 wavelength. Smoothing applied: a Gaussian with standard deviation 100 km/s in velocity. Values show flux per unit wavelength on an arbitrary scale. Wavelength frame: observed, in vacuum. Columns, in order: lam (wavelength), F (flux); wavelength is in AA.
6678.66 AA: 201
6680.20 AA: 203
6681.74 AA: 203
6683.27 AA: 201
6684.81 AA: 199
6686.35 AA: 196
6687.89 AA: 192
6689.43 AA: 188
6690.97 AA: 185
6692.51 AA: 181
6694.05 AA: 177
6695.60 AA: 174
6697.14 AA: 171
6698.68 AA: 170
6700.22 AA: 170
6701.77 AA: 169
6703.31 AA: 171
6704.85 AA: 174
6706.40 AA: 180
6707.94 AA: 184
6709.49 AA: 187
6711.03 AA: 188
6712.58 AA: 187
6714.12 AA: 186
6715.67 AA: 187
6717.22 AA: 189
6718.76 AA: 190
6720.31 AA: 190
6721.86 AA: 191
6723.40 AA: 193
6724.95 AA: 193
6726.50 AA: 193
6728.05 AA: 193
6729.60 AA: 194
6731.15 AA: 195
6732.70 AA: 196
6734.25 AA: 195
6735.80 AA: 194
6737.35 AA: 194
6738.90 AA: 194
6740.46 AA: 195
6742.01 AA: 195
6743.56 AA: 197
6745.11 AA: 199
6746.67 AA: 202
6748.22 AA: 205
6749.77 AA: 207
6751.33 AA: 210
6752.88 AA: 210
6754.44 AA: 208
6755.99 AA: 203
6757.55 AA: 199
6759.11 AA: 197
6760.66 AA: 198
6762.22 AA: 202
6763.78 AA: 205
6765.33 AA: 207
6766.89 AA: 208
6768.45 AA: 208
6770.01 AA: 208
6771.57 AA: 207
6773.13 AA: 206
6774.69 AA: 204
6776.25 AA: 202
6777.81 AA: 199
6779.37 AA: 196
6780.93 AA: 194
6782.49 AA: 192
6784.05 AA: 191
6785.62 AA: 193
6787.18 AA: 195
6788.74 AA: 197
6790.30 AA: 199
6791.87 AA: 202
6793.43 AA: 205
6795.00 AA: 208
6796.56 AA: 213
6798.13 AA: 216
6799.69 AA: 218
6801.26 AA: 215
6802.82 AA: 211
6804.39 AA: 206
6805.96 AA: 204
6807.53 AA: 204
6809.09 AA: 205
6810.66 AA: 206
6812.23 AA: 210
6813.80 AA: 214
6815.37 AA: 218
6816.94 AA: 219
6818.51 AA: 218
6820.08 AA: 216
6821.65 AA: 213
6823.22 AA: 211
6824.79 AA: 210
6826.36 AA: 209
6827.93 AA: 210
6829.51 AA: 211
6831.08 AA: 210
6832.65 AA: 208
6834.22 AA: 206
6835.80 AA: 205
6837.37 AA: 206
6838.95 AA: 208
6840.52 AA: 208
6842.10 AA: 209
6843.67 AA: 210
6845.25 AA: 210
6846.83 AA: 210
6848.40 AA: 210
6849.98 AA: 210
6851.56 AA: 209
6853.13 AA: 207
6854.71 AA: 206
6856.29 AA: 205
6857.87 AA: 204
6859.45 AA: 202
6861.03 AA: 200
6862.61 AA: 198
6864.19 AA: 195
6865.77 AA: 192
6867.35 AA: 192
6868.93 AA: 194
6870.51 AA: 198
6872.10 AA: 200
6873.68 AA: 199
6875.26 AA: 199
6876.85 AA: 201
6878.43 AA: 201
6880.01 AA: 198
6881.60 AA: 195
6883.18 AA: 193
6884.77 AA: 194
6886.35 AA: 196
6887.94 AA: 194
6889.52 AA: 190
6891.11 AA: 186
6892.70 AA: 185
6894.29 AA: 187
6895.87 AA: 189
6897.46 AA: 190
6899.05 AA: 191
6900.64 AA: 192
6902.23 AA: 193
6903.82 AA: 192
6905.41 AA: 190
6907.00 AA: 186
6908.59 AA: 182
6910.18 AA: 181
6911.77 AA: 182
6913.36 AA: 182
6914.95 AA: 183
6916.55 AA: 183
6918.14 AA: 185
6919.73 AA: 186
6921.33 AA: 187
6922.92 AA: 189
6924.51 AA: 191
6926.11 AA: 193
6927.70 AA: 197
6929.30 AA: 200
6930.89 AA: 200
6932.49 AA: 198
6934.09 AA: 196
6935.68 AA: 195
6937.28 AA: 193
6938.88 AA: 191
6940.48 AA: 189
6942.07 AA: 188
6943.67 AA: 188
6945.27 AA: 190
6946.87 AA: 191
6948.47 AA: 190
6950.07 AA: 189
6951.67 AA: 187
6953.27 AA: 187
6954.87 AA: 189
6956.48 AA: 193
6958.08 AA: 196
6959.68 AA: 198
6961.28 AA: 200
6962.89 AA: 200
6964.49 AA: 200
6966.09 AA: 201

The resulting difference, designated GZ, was -11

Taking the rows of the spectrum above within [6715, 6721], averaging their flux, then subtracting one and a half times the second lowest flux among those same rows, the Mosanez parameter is -94.5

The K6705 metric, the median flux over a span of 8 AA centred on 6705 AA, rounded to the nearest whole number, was 174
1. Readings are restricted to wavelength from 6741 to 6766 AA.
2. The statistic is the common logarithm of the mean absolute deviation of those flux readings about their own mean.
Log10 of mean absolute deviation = 0.62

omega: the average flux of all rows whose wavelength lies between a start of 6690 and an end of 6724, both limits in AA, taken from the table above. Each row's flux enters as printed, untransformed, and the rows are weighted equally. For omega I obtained 182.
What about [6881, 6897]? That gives 191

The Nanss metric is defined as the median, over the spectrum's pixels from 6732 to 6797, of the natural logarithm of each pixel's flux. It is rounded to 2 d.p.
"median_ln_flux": 5.30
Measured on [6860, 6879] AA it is 5.29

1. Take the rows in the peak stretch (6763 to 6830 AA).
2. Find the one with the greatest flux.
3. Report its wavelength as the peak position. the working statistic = 6816.94 AA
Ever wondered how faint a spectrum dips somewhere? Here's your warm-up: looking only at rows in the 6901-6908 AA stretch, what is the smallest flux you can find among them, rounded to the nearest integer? 186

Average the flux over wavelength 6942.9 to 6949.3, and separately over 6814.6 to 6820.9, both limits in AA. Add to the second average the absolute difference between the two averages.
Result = 246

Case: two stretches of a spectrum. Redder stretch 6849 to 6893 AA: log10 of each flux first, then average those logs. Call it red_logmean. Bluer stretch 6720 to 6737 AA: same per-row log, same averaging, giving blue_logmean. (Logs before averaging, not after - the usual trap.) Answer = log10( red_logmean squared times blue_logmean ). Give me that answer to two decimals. 1.08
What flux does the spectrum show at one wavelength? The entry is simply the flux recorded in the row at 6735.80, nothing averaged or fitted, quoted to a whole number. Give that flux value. 194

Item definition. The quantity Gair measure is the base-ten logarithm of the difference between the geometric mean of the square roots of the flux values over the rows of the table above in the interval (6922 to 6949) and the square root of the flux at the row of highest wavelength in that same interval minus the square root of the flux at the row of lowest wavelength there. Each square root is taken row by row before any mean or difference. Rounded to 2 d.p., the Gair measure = 1.14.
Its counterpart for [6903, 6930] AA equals 1.13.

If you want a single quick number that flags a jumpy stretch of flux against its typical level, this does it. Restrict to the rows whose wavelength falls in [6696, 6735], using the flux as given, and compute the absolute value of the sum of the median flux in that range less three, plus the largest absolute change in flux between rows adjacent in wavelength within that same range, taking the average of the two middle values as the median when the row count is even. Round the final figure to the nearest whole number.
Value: 191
